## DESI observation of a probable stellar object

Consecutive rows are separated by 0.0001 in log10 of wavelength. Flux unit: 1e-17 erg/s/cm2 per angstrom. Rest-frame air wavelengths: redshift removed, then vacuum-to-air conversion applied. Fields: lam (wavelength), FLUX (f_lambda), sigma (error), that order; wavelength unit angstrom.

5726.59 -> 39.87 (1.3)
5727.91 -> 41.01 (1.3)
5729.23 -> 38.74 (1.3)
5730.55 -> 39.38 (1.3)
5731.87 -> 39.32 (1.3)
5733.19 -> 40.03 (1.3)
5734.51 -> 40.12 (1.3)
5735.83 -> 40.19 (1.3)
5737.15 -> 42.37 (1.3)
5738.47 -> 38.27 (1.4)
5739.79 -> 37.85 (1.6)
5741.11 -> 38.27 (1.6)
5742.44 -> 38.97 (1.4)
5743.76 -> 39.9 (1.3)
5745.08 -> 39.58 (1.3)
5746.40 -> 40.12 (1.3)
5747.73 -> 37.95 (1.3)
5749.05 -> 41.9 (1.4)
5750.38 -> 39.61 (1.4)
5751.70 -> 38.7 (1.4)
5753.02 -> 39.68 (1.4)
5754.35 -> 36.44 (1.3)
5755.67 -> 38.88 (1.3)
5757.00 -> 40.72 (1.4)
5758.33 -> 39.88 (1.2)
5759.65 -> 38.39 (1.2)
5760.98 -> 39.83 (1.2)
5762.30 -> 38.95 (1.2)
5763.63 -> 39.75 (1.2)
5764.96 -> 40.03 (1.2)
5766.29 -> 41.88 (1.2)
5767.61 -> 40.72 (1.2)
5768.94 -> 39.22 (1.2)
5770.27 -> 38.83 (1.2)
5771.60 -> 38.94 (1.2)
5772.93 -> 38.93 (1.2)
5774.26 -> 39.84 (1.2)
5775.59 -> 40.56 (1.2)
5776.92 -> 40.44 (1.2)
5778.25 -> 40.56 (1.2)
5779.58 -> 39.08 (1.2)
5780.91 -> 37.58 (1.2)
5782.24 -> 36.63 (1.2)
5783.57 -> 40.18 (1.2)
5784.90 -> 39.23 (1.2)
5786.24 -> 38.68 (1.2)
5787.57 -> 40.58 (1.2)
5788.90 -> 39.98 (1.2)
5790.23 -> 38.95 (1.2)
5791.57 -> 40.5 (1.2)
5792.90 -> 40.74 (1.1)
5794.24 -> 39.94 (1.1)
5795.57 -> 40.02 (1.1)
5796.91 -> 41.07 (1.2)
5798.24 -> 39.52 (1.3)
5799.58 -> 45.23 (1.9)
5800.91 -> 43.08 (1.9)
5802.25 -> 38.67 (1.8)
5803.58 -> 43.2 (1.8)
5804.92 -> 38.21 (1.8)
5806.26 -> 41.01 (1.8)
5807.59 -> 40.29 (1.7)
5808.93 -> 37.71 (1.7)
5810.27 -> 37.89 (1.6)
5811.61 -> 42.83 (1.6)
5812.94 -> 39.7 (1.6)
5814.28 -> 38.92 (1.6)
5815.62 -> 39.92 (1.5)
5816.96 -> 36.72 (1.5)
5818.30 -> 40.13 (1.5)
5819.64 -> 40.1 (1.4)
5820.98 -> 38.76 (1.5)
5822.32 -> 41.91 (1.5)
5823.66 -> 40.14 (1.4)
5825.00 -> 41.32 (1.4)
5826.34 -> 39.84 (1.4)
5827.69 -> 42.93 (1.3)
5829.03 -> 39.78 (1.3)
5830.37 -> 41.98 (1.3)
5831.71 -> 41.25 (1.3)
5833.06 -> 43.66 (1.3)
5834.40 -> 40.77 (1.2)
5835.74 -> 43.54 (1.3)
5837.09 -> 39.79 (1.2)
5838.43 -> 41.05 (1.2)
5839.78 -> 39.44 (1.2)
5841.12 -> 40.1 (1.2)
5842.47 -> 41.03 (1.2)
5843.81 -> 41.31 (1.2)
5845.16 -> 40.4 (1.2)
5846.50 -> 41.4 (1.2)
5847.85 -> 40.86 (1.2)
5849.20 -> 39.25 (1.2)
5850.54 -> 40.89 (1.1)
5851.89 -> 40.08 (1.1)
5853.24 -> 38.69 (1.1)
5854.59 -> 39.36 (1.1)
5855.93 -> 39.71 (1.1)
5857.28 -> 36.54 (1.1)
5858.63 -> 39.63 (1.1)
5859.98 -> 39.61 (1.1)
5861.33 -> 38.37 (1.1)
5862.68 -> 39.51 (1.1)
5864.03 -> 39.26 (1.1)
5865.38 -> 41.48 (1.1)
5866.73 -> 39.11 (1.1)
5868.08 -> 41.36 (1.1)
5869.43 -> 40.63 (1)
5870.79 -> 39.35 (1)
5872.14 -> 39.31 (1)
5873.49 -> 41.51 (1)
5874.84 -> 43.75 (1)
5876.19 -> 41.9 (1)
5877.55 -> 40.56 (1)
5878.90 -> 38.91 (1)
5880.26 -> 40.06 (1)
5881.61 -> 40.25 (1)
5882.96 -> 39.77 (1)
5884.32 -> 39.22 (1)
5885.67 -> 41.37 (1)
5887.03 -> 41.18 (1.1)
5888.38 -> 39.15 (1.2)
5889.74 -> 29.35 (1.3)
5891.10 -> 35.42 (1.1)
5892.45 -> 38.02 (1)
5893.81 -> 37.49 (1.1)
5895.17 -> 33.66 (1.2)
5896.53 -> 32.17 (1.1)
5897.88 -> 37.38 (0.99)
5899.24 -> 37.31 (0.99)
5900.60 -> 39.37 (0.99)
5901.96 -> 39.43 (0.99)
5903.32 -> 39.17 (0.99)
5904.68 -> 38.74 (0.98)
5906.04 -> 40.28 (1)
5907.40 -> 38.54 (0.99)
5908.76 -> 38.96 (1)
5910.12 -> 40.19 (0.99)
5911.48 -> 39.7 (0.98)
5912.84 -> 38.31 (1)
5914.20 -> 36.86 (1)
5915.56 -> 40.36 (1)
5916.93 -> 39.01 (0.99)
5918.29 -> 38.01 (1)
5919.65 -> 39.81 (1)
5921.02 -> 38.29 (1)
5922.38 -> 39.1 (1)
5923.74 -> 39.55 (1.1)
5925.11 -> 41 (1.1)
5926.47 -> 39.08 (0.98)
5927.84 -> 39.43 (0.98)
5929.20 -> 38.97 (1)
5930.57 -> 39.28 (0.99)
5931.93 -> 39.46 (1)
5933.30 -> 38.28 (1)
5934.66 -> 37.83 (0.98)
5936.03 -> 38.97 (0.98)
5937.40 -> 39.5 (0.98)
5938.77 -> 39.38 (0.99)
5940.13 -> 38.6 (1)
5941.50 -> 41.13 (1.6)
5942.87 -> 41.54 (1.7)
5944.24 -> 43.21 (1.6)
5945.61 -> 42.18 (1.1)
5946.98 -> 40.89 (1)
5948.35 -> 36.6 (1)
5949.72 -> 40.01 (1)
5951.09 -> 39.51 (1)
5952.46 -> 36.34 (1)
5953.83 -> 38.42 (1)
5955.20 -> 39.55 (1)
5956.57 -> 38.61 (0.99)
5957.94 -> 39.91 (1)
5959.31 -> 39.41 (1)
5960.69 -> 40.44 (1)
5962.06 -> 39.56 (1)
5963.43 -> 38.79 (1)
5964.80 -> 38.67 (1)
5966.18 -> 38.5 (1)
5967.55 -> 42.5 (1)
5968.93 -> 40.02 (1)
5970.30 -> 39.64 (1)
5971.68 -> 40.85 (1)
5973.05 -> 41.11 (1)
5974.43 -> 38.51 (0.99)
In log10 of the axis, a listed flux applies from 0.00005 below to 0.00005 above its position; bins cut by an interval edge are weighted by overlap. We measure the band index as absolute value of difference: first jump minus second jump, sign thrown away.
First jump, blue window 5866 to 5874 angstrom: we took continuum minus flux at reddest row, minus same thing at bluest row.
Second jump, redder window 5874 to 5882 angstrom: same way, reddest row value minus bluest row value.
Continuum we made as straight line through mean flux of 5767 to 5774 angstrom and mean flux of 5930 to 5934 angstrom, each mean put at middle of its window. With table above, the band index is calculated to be 5.9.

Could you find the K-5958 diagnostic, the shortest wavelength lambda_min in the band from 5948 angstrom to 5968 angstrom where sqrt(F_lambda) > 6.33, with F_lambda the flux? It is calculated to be 5960.69 angstrom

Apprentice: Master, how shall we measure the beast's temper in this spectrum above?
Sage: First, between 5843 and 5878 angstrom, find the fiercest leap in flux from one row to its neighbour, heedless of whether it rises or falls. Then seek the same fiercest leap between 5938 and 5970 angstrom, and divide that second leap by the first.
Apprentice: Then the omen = 1.4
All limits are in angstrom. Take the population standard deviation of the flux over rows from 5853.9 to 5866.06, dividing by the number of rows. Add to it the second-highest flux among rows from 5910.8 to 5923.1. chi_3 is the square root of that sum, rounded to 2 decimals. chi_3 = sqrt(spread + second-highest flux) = 6.41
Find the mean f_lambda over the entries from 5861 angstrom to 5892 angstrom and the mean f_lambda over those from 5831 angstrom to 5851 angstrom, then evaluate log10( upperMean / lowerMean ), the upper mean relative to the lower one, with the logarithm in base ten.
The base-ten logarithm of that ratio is -0.015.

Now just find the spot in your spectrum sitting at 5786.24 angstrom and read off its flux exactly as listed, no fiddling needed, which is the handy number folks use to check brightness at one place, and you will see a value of 38.68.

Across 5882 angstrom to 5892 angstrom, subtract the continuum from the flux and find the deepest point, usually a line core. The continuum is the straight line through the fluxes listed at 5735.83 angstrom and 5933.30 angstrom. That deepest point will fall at 5889.74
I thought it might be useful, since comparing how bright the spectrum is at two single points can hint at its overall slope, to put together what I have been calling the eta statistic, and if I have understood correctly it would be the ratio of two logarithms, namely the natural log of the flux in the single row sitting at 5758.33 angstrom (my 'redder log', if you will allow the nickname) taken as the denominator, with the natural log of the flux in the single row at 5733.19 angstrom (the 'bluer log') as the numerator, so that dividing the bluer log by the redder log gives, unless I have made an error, 1.00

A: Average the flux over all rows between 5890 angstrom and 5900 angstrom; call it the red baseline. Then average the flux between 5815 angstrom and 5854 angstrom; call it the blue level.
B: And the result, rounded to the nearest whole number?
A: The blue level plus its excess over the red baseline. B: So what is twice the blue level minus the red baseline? 45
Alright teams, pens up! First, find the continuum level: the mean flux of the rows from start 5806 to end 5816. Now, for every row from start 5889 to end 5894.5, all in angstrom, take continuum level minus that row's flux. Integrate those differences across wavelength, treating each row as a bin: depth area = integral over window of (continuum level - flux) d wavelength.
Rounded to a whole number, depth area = 26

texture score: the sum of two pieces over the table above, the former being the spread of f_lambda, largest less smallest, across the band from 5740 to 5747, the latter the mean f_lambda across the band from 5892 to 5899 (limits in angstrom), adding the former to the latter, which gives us 37.6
